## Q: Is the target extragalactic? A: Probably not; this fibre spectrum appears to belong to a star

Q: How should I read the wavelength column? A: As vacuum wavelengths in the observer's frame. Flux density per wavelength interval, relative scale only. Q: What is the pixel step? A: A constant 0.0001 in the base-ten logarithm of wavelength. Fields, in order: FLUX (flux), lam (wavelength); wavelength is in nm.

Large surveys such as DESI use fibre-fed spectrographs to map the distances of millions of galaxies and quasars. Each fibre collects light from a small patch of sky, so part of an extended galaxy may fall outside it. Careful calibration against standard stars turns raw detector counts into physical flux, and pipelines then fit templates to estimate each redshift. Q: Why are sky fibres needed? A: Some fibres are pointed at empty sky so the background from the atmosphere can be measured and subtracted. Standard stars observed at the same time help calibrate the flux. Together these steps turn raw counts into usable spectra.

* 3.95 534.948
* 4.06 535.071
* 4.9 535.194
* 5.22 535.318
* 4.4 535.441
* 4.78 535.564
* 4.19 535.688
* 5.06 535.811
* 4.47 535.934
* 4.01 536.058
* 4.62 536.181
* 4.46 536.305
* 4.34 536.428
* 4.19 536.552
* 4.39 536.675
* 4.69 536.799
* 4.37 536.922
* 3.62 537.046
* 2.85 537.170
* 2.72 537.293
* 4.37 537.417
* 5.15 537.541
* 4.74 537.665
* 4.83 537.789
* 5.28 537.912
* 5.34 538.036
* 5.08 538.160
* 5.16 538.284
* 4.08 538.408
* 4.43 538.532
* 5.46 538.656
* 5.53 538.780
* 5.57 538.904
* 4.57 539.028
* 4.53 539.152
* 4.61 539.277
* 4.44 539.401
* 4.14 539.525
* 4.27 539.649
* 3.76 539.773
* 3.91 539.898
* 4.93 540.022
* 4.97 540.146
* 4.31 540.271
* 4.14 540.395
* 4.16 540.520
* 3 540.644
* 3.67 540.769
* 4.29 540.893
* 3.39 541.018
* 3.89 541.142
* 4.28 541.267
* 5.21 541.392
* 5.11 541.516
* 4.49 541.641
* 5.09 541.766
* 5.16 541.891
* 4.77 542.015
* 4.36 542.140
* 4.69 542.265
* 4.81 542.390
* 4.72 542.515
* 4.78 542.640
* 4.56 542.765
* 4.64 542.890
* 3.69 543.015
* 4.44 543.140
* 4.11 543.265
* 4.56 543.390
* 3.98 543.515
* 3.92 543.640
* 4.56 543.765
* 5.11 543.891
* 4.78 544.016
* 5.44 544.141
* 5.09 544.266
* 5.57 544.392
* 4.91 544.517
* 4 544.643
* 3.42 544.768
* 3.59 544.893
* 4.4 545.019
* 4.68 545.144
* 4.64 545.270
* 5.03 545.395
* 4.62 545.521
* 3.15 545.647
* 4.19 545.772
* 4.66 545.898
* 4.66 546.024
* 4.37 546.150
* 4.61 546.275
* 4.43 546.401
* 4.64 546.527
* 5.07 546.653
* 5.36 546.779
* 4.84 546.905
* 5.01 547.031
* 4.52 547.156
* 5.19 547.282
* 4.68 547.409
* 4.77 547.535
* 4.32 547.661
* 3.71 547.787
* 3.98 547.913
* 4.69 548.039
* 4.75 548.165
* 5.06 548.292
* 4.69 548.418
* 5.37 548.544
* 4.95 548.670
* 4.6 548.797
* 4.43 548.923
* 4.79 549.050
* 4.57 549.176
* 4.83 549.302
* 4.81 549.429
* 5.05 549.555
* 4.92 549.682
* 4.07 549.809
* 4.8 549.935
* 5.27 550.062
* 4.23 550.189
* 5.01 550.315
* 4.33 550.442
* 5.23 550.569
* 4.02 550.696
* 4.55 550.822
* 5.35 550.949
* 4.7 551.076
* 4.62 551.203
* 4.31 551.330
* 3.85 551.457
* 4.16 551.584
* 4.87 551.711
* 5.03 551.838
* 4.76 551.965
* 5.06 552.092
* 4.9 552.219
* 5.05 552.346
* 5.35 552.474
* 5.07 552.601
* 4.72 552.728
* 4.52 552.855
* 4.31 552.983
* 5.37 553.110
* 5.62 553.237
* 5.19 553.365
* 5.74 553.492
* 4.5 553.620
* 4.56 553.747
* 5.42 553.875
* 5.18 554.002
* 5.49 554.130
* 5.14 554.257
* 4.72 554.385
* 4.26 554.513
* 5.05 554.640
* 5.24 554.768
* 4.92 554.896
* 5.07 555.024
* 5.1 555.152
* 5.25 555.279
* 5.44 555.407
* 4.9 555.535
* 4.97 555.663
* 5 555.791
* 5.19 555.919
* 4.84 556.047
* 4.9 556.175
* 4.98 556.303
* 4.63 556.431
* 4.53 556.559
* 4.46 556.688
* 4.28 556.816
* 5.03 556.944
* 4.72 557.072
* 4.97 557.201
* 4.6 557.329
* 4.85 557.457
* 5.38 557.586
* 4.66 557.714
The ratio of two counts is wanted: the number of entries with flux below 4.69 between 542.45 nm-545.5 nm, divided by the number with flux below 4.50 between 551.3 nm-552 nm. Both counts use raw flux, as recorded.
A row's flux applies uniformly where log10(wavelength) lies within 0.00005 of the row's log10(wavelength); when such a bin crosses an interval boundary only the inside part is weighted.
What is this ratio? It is 5.0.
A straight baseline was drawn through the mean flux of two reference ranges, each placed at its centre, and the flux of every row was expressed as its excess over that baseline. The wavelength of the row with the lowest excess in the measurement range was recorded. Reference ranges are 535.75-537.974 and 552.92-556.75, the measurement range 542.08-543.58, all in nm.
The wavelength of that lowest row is 543.015 nm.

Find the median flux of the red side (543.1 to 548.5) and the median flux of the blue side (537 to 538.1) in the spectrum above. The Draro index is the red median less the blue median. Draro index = -0.10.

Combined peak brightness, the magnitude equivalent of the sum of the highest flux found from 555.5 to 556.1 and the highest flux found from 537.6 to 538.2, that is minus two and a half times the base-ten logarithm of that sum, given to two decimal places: -2.56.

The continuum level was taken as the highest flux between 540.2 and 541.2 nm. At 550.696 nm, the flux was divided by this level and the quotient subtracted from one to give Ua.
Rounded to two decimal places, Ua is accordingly 0.07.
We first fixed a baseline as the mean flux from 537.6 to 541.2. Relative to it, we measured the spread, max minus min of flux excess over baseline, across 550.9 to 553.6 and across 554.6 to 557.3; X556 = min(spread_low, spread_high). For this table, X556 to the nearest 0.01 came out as 1.16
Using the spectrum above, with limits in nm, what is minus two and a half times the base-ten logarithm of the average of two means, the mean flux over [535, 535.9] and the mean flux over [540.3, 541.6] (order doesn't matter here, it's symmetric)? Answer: -1.61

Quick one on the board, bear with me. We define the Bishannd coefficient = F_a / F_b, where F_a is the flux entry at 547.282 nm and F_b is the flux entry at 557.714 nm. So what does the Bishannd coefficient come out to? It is 1.11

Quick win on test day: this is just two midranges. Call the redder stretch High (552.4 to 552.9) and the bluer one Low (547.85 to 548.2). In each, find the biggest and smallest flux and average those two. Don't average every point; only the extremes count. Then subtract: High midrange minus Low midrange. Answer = 0.6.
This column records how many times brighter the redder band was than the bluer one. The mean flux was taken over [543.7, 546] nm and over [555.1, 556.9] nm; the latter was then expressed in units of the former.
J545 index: 1.076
